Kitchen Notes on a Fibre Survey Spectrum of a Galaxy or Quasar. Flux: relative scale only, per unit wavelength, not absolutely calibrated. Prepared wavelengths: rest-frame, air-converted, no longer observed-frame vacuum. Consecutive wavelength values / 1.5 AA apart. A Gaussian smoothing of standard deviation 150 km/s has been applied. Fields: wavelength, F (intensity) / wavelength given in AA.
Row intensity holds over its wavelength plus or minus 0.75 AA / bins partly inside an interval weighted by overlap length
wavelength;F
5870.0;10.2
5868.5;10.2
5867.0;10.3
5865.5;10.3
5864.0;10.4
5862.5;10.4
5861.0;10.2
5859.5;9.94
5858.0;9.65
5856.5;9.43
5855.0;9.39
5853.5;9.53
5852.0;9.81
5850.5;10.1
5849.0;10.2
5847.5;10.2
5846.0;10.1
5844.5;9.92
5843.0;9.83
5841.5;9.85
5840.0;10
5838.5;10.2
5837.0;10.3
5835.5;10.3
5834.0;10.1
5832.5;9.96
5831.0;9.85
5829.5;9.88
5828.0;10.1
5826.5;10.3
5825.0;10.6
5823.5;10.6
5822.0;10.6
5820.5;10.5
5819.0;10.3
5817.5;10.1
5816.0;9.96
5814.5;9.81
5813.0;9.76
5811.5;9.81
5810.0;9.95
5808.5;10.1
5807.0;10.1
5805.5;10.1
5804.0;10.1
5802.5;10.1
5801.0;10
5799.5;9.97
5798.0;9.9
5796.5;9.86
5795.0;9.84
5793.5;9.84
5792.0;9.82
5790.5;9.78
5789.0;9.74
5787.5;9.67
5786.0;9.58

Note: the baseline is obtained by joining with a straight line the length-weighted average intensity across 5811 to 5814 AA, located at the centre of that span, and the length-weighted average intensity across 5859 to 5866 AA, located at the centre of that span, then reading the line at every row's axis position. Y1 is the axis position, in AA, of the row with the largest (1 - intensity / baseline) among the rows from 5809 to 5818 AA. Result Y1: 5813.0 AA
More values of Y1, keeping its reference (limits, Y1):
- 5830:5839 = 5831.0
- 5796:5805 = 5796.5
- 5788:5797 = 5789.0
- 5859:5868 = 5859.5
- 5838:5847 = 5843.0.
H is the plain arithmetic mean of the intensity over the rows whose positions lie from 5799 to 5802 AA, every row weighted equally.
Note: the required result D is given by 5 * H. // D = 49.9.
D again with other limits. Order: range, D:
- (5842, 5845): 49.4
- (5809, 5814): 49.2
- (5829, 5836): 50.1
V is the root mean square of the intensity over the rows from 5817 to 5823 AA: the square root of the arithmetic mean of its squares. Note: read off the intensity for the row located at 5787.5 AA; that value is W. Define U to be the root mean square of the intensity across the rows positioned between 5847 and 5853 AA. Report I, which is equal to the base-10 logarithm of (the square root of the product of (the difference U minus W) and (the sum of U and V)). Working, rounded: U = 10.1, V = 10.4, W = 9.67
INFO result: 0.46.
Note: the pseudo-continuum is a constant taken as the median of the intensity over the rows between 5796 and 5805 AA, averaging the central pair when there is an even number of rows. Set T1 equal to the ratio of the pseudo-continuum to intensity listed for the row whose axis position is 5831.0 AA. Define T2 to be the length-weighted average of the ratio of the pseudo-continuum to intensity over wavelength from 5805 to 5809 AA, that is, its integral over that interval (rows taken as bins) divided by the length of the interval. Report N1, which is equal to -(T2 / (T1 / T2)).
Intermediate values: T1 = 1.01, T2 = 0.989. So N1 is -0.96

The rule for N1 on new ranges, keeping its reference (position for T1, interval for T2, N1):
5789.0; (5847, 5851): -0.94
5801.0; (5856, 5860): -1.07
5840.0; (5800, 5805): -0.99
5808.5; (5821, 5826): -0.90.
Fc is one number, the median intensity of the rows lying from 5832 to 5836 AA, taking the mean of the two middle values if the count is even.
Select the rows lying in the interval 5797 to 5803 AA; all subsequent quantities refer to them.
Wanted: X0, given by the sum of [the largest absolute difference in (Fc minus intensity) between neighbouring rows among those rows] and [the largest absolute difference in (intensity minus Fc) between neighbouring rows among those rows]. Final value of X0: 0.2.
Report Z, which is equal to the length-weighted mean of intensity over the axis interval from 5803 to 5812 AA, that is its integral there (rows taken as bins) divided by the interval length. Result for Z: 10.0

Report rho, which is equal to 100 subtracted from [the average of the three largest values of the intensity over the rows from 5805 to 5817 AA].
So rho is -89.9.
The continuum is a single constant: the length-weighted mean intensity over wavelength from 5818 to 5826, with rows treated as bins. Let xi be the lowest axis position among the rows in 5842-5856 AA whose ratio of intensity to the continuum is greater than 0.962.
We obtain 5847.5 AA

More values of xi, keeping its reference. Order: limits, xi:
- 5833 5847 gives 5835.5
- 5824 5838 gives 5825.0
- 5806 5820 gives 5819.0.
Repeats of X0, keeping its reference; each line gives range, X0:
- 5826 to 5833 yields 0.4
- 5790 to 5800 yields 0.1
